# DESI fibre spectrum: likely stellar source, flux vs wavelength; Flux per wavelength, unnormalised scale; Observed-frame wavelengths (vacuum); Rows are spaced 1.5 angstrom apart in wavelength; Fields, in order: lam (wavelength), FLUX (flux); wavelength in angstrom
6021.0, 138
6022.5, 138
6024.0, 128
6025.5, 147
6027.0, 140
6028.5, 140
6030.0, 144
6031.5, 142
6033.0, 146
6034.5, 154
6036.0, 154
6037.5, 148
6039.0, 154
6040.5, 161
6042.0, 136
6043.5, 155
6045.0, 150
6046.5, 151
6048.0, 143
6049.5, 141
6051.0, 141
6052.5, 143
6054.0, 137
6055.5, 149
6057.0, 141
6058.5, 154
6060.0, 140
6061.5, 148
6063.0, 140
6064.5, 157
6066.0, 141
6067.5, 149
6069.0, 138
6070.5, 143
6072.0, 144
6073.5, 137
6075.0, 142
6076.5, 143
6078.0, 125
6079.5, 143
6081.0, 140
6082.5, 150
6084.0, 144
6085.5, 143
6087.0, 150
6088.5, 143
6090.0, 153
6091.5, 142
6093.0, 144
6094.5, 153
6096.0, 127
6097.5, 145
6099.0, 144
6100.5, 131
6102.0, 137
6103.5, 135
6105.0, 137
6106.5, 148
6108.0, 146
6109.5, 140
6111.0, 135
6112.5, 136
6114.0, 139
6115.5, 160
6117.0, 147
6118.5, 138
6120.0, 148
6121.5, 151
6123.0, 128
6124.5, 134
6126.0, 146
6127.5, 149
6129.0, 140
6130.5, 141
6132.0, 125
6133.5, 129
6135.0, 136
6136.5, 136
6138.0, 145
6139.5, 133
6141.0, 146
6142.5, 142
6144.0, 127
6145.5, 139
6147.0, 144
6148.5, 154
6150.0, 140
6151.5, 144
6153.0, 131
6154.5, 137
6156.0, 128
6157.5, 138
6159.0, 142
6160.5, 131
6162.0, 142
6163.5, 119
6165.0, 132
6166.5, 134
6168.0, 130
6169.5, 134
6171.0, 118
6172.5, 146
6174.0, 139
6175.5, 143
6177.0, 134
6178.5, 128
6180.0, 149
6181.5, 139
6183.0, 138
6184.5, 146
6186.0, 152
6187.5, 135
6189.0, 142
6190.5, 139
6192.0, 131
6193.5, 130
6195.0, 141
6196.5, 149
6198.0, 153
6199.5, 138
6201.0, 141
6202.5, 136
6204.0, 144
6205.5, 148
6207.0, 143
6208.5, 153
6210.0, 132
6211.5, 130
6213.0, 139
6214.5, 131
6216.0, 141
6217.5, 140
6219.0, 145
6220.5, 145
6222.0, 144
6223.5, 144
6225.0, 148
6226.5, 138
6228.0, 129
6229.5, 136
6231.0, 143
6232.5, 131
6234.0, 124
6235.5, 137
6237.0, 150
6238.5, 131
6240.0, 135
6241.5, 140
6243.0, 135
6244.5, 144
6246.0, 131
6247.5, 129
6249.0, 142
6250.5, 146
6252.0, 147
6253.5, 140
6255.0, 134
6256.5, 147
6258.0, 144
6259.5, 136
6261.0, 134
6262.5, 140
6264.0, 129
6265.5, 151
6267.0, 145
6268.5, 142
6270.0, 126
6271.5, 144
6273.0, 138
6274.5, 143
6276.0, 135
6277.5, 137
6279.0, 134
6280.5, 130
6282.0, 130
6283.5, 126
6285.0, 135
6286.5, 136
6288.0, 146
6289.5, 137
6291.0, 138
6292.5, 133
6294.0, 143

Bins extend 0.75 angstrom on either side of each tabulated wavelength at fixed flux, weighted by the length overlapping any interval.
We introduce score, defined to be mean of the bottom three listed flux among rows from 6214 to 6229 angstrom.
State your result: 133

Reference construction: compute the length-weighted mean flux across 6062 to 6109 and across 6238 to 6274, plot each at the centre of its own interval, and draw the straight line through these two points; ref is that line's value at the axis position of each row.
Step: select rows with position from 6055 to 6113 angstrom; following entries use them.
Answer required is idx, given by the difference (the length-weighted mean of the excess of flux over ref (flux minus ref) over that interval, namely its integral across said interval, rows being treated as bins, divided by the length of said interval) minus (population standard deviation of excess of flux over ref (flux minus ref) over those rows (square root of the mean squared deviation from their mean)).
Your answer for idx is -7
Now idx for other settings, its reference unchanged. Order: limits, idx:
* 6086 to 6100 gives -5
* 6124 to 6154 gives -10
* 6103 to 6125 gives -8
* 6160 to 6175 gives -16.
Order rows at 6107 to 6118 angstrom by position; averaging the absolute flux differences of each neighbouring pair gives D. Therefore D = 8.2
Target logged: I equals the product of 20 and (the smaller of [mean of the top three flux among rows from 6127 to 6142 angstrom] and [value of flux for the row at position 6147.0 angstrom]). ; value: 2880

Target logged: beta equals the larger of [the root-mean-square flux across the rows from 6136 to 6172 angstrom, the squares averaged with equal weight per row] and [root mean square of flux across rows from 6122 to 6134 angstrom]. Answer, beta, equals 137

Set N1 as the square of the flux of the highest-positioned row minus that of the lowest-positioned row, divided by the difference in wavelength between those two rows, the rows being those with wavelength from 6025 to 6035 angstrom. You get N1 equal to 234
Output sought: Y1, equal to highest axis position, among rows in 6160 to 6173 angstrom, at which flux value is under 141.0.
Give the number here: 6171.0 angstrom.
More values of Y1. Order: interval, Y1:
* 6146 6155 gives 6154.5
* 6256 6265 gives 6264.0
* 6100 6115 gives 6114.0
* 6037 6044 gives 6042.0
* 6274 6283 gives 6282.0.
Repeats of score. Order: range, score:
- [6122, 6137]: 127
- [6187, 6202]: 132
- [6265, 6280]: 132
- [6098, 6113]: 134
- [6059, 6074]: 138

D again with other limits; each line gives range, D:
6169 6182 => 12.6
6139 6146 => 11.0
